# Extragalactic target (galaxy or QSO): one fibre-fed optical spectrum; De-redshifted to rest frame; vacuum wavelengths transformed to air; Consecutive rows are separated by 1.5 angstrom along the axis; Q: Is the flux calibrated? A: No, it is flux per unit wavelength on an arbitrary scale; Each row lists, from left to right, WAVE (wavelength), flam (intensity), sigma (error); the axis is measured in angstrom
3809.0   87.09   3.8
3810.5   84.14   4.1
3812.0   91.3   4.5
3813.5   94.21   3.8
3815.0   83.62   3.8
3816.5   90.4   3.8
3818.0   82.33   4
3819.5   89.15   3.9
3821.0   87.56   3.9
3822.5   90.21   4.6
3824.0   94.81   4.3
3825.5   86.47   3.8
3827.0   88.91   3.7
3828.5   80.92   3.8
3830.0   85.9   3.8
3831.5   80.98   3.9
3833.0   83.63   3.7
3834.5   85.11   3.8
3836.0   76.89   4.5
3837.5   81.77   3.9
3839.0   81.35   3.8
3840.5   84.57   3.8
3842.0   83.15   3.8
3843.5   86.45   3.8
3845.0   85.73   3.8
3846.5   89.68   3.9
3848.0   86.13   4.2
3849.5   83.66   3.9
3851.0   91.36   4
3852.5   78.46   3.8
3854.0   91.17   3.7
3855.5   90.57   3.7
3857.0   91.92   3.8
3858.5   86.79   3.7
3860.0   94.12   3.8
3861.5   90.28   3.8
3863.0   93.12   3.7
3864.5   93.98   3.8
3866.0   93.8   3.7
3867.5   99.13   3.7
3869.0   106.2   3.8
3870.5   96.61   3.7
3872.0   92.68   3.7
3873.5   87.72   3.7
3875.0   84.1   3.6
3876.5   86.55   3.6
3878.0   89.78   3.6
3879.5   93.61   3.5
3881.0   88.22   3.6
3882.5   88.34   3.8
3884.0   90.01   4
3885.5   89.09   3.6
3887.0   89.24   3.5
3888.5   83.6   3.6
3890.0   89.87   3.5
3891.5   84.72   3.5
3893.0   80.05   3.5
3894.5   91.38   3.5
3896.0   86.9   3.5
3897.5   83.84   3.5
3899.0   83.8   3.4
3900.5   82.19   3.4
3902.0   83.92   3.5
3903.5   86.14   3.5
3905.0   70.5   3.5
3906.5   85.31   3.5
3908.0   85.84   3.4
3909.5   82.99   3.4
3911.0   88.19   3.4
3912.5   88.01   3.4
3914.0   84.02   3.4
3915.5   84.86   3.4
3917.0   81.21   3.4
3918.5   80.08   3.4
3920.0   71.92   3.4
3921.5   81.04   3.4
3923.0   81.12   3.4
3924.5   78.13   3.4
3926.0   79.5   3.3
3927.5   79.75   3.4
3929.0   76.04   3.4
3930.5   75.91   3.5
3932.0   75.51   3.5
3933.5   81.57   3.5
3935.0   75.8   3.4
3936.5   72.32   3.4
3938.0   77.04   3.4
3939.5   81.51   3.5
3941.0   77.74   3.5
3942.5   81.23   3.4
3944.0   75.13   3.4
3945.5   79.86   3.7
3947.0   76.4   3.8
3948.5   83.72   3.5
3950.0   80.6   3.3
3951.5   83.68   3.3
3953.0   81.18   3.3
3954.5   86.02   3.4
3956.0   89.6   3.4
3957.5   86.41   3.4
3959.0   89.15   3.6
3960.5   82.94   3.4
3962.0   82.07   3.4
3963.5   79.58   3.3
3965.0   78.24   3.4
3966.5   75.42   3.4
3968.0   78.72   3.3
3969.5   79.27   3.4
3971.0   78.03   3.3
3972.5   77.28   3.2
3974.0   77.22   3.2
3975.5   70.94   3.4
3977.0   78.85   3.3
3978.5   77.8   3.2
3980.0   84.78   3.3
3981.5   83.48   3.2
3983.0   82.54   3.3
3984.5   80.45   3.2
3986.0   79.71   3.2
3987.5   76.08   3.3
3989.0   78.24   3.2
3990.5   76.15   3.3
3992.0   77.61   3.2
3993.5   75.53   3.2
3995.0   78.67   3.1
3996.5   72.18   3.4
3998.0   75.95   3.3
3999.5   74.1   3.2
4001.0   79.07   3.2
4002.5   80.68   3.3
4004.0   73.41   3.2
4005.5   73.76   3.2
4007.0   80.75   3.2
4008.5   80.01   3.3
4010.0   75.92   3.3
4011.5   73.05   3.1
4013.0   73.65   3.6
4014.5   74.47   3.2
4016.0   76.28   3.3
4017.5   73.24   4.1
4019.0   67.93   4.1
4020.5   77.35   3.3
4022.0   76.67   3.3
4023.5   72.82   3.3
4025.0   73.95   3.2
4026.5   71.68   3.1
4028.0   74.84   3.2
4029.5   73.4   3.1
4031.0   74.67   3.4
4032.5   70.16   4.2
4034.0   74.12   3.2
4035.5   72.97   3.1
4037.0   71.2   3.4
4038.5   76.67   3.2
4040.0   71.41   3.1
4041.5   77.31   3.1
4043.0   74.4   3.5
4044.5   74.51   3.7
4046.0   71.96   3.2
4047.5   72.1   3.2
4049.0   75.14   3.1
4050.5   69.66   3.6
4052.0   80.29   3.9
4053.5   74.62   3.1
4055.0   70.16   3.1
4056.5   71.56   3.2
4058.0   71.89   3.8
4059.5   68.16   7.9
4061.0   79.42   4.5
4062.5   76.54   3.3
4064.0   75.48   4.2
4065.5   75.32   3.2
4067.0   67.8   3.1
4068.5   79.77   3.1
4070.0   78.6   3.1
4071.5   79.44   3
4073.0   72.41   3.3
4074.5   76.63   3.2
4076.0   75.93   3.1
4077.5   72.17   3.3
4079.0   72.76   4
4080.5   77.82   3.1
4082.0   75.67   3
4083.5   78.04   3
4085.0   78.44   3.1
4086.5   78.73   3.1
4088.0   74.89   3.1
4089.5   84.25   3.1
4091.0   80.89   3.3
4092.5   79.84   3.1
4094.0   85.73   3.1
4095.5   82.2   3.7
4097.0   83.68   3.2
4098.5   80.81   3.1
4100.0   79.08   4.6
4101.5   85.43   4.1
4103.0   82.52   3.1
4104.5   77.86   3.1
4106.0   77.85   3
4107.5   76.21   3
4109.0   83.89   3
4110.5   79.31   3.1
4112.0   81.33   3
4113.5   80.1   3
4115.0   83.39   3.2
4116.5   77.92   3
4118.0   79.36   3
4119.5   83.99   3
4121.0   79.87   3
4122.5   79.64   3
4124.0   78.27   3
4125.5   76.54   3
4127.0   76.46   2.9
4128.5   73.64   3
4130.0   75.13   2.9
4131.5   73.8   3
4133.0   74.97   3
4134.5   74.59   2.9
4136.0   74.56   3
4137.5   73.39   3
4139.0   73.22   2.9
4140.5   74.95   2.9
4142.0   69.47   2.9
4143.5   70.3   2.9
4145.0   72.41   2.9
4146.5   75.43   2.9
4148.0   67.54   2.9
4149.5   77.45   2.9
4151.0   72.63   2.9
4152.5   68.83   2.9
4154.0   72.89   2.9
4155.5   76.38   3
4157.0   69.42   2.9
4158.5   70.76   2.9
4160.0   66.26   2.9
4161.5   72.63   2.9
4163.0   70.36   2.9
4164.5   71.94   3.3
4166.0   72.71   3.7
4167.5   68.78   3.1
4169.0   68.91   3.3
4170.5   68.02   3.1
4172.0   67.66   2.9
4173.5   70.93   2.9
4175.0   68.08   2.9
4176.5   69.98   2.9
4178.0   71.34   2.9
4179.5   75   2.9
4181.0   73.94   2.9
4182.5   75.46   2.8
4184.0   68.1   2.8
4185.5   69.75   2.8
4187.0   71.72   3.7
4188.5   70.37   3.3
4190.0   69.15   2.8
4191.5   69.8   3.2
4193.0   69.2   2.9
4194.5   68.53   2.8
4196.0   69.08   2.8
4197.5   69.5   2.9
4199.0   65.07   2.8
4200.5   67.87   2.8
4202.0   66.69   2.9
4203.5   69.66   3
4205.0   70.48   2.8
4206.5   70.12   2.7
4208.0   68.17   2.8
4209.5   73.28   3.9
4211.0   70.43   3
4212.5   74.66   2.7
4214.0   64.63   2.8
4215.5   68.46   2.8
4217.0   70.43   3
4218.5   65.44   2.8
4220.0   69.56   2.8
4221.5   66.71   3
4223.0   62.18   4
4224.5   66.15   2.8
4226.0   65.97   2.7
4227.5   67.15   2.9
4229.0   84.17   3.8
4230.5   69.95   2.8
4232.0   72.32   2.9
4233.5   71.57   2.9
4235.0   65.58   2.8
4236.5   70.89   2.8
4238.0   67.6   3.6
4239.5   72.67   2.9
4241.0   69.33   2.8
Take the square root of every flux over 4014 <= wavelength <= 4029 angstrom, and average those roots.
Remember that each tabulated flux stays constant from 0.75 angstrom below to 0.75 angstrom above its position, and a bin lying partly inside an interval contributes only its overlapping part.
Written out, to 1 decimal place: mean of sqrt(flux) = 8.6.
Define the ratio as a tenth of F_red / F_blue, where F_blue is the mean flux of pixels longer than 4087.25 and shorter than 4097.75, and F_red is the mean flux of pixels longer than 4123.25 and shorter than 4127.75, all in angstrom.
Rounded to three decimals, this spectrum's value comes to 0.094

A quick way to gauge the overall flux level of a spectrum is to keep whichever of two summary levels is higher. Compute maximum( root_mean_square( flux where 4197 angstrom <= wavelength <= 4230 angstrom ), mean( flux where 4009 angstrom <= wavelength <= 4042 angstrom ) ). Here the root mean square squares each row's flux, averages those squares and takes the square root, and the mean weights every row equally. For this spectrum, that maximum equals 73.8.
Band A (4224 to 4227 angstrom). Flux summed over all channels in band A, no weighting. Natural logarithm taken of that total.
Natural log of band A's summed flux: 4.88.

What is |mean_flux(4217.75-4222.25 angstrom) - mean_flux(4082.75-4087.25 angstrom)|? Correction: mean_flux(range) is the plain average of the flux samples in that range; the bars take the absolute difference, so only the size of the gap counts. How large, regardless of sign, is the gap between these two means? 11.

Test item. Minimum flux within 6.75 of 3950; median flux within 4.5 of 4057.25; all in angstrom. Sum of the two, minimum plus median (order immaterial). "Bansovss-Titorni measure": 147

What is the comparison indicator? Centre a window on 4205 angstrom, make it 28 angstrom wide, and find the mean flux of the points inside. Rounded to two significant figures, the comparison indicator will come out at 69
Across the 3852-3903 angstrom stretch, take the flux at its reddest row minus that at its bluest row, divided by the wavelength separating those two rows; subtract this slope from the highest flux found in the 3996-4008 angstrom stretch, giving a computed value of 80.6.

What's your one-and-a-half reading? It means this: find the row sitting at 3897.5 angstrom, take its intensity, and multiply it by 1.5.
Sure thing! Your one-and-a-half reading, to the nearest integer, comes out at 126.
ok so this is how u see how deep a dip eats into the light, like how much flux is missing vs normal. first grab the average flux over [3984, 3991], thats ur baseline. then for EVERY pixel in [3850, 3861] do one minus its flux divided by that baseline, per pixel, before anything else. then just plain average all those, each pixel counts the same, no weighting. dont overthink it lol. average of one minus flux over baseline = -0.14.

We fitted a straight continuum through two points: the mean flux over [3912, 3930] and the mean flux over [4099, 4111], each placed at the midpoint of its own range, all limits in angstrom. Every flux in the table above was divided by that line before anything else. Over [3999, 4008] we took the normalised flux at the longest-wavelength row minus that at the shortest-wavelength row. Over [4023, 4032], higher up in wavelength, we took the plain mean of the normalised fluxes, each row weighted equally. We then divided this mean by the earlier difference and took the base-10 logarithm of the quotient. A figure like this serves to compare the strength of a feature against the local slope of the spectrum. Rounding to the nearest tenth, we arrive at 1.0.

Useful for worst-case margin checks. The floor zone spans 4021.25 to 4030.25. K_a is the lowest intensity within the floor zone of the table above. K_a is 71.68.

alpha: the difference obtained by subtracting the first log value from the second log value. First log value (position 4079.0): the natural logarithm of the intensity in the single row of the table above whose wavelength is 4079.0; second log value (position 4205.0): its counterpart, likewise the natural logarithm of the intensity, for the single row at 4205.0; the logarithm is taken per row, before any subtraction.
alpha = -0.03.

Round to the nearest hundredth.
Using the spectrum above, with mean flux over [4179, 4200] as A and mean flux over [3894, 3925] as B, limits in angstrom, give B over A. 1.18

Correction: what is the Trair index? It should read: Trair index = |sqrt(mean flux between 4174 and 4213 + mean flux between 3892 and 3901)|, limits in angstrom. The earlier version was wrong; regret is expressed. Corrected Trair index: 12.45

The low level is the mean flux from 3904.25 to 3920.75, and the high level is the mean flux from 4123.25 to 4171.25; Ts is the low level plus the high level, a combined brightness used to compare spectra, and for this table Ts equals 155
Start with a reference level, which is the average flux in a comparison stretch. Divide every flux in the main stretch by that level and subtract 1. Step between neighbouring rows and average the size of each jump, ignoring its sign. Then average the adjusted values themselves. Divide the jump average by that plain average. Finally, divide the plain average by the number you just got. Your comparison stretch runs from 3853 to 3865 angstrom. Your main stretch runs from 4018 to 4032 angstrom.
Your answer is 1.2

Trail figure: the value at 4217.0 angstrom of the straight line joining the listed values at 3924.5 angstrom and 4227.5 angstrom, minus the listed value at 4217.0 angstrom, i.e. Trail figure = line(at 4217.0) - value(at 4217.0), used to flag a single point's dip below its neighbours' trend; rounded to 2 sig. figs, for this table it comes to -2.9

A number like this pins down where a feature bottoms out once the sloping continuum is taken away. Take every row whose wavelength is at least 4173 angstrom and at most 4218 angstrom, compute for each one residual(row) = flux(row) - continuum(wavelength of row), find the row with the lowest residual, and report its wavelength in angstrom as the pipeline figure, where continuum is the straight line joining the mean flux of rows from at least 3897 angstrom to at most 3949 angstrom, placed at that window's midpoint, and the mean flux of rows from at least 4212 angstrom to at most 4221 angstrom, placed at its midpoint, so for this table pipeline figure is 4199.0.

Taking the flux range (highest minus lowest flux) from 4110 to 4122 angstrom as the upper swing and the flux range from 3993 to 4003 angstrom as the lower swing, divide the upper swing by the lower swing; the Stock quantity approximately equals 0.71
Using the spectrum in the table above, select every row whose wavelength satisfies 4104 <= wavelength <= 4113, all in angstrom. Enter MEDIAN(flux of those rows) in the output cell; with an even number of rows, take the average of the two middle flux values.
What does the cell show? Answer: 78.6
